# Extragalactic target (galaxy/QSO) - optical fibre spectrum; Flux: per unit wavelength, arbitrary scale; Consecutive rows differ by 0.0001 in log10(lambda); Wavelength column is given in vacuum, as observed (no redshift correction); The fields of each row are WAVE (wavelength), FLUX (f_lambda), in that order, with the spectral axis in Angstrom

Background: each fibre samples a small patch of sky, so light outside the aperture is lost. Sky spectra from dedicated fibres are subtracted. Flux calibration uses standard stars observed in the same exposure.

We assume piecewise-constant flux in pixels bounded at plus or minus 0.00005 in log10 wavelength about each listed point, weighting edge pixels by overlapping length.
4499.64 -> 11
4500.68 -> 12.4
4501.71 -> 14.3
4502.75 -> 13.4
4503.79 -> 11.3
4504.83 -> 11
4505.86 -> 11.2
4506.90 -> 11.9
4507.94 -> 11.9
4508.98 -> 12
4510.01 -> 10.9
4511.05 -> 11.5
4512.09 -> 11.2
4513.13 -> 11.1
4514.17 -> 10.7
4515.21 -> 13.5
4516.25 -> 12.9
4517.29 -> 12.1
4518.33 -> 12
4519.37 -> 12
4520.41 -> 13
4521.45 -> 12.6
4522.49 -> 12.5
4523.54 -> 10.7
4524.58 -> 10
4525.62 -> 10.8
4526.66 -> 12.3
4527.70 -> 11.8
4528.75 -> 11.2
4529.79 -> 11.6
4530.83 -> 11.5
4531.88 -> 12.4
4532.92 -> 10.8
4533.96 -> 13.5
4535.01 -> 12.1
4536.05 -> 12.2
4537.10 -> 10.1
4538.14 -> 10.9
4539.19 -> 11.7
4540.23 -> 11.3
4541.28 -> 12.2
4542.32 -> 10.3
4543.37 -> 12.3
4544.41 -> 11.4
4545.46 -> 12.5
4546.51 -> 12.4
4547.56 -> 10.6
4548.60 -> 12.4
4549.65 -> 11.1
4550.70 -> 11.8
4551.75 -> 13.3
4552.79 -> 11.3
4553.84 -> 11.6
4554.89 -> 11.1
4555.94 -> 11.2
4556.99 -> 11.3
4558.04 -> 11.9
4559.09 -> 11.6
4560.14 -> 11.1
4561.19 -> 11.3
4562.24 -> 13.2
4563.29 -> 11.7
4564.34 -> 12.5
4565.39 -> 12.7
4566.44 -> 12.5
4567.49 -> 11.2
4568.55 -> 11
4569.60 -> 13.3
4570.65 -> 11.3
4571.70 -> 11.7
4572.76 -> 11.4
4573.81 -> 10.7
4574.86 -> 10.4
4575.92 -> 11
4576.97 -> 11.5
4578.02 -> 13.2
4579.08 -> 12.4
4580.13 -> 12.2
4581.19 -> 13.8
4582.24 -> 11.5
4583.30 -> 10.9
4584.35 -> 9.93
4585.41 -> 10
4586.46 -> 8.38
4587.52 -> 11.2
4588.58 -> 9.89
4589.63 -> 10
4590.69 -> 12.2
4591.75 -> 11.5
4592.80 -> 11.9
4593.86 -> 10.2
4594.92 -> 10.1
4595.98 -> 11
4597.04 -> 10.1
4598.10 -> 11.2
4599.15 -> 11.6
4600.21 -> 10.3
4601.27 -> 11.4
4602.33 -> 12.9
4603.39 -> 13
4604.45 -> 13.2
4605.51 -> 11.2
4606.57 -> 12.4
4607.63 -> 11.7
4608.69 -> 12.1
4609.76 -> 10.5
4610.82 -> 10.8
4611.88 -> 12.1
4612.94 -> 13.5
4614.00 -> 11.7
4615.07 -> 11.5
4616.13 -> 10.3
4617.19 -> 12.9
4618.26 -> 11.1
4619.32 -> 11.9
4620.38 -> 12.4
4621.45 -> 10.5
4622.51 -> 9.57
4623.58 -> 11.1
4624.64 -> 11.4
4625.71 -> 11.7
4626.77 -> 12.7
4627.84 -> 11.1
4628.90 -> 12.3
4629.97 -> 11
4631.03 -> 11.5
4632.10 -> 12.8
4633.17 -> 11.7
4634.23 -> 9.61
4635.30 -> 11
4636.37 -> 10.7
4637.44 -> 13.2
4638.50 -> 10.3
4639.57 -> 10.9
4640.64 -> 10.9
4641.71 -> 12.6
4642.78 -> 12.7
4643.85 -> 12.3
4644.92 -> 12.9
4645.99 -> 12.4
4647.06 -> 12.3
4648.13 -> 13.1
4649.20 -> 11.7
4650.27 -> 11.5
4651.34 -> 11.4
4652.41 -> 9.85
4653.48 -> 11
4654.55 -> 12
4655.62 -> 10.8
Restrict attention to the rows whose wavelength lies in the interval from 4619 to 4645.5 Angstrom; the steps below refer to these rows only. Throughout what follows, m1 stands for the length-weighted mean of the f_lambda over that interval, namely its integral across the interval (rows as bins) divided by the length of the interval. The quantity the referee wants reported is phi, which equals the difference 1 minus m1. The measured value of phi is -10.5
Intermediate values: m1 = 11.5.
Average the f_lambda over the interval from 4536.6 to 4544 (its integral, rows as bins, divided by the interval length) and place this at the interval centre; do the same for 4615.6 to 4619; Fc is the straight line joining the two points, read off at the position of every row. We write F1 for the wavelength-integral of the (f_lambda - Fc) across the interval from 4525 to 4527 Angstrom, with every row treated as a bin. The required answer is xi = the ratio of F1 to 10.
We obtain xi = 0.0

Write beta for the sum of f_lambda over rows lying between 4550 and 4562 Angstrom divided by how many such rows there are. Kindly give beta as 11.6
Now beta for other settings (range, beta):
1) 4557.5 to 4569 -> 11.9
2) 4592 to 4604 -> 11.2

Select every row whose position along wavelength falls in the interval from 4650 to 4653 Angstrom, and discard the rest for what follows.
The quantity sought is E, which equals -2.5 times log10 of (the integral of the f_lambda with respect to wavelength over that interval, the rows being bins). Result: -3.78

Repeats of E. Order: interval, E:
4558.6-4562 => -3.98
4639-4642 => -3.83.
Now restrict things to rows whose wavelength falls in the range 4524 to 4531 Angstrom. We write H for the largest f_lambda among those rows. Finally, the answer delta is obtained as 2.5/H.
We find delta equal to 0.203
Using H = 12.3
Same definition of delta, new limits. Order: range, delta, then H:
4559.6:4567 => 0.189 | 13.2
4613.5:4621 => 0.194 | 12.9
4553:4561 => 0.210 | 11.9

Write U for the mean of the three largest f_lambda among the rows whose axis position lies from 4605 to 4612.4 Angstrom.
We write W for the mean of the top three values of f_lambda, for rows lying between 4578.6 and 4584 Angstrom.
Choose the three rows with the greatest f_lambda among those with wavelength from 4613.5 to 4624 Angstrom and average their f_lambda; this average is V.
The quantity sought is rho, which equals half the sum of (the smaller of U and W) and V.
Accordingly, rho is 12.3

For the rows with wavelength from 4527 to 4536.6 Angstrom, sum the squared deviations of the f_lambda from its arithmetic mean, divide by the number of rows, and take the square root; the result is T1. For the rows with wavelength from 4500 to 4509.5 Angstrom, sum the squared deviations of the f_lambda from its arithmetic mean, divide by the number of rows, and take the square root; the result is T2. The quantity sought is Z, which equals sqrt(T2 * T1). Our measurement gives 0.87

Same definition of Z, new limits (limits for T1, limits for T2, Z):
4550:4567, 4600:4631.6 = 0.82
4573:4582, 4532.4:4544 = 1.05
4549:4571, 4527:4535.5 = 0.77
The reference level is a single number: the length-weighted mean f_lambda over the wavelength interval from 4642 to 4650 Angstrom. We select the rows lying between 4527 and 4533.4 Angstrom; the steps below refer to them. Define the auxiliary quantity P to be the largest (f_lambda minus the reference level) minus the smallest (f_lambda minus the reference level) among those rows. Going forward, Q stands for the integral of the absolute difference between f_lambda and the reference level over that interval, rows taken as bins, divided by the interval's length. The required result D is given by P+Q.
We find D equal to 2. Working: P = 1.6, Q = 0.9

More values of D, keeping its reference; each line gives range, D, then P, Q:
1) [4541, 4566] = 4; 3.0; 0.8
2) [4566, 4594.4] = 7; 5.4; 1.4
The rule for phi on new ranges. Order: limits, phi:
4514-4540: -10.8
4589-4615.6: -10.5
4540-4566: -10.8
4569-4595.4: -10.2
